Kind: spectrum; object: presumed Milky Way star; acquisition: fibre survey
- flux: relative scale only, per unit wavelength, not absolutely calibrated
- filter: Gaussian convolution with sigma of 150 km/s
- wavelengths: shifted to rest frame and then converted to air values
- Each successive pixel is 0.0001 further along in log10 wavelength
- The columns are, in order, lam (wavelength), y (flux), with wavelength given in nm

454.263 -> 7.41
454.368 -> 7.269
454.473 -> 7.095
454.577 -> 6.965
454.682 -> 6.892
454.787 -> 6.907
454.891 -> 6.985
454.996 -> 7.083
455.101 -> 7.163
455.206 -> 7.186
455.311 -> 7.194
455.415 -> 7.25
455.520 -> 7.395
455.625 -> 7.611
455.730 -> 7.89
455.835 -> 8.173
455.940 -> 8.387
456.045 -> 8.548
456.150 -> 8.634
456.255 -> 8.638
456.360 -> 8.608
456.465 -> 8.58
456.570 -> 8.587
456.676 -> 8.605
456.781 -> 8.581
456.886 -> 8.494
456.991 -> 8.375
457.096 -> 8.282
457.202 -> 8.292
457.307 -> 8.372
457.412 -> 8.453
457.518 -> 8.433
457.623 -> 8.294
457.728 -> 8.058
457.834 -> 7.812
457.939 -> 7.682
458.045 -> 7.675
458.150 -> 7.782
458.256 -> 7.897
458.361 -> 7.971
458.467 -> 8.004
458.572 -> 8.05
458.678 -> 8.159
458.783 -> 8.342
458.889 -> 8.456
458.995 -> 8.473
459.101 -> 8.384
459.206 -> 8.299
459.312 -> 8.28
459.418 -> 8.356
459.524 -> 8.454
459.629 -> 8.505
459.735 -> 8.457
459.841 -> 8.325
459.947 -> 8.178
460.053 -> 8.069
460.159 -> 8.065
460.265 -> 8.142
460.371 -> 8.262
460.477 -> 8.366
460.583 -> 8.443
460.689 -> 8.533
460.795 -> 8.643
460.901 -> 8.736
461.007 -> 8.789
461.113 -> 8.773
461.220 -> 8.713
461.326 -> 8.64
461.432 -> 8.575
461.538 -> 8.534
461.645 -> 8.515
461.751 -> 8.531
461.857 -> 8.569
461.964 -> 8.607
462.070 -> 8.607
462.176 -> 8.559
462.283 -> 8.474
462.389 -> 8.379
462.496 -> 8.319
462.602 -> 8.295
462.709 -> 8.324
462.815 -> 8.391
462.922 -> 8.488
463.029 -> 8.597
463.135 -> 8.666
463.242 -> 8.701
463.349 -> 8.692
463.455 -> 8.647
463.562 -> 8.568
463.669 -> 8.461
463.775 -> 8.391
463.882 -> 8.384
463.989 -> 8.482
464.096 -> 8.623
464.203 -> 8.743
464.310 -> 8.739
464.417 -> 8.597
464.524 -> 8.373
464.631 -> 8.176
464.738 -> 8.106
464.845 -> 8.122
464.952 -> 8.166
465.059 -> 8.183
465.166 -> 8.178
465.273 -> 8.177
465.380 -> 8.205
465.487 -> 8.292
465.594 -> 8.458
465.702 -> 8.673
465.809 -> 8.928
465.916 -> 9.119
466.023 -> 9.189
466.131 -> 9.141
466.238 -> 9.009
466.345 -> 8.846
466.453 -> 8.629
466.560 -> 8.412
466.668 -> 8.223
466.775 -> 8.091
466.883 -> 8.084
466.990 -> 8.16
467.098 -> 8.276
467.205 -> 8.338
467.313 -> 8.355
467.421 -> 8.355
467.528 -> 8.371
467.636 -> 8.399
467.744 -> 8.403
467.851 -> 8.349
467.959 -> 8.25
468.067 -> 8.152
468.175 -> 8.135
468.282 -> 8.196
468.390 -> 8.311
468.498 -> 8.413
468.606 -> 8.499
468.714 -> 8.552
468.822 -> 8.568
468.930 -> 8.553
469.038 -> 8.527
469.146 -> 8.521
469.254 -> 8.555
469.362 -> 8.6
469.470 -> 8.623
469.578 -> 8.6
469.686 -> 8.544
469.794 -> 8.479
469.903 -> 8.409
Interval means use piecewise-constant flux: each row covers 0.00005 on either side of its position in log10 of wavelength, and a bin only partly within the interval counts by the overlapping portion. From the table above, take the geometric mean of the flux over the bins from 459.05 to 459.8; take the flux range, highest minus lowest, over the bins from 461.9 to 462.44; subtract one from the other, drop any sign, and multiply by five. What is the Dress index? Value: 40.8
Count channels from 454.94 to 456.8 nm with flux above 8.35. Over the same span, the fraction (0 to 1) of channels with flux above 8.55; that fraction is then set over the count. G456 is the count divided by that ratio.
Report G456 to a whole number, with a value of 208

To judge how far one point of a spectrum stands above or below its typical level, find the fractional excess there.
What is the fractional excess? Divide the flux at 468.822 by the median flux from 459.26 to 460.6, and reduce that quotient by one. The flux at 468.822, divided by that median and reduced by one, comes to 0.029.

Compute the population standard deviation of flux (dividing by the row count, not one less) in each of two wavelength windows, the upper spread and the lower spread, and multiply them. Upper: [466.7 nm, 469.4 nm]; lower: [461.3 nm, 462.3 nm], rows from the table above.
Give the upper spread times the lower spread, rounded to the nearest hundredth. 0.01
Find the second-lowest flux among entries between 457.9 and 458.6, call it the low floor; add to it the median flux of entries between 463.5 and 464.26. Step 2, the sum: 16.2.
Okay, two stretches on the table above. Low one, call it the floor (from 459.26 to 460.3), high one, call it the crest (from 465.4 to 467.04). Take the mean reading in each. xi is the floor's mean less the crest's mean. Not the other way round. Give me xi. -0.33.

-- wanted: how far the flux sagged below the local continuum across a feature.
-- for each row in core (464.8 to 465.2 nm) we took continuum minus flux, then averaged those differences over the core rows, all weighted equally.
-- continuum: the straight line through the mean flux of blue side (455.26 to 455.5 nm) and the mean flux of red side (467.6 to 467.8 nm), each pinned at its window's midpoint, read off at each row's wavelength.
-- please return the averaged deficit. 0.0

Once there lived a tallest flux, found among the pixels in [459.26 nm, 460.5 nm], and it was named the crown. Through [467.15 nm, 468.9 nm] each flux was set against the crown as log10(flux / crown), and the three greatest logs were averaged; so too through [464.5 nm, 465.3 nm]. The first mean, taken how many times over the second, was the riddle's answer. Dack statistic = -0.1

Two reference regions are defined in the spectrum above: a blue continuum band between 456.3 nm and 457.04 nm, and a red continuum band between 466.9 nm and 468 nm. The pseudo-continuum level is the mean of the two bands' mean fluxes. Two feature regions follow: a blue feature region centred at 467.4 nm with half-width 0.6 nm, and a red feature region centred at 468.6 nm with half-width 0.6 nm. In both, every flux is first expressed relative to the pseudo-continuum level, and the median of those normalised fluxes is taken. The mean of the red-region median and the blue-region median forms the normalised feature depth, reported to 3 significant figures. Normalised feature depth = 0.999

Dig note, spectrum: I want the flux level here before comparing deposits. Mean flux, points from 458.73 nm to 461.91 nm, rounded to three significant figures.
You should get 8.45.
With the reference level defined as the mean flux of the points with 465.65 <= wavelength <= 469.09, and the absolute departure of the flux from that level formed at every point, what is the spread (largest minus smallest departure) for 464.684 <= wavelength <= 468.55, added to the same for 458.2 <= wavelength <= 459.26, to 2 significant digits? 1.3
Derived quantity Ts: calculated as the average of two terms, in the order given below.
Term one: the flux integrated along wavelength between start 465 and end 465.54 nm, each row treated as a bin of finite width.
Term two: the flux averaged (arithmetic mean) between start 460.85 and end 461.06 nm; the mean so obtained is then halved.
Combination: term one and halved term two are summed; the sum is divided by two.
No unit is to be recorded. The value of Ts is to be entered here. 4.4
